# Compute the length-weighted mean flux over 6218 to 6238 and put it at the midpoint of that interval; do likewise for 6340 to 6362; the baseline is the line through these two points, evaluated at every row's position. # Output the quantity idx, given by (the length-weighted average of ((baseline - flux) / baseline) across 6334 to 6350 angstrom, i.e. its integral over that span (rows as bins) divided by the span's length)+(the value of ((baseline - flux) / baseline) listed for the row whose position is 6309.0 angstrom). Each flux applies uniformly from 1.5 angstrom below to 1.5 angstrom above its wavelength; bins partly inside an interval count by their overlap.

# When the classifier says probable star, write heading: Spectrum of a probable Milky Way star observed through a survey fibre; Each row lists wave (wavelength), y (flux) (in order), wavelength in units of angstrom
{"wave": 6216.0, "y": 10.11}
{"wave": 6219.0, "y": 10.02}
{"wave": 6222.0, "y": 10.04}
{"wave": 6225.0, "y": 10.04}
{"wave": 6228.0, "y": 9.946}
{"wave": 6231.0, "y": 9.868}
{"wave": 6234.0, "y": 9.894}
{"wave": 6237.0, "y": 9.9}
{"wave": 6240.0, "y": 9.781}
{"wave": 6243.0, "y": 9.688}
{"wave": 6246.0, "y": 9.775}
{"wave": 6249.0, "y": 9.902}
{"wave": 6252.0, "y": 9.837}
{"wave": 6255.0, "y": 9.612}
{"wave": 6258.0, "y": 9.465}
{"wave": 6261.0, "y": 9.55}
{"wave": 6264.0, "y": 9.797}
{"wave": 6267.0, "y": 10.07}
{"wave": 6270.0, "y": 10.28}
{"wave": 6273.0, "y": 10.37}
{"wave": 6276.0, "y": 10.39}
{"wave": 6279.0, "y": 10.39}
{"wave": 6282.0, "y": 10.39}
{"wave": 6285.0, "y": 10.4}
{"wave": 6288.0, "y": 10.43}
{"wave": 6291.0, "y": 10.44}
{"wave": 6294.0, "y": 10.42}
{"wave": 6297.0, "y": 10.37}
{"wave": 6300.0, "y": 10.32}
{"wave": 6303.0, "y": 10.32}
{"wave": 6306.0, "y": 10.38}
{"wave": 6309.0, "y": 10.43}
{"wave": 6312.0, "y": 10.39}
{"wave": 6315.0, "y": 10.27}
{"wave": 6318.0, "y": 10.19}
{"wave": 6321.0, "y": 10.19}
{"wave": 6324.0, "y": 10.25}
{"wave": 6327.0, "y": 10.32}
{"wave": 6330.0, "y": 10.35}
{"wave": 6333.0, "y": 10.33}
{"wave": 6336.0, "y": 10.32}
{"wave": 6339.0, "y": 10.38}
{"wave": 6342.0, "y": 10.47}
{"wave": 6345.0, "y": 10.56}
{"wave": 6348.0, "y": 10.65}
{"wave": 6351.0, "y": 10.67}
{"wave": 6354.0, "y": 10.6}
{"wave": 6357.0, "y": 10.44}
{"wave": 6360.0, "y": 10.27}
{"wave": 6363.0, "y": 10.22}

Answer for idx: -0.011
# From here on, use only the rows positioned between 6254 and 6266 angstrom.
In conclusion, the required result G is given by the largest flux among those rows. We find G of 9.797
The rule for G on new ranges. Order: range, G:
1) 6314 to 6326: 10.27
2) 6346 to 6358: 10.67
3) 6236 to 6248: 9.9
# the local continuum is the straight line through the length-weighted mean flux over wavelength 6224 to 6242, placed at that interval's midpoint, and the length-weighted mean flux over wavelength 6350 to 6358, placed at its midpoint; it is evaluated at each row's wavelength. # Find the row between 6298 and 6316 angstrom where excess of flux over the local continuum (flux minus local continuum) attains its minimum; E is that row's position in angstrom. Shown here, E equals 6315.0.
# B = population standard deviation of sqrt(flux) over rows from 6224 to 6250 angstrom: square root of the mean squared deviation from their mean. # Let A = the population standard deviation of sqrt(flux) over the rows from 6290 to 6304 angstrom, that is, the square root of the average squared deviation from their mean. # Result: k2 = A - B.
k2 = -0.008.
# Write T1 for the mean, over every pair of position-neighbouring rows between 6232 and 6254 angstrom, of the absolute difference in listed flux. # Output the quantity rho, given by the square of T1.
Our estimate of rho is 0.0069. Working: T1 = 0.083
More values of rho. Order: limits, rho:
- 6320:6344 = 0.0024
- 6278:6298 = 0.0004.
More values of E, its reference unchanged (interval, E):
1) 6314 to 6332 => 6321.0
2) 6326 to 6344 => 6336.0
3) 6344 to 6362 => 6360.0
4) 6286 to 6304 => 6303.0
